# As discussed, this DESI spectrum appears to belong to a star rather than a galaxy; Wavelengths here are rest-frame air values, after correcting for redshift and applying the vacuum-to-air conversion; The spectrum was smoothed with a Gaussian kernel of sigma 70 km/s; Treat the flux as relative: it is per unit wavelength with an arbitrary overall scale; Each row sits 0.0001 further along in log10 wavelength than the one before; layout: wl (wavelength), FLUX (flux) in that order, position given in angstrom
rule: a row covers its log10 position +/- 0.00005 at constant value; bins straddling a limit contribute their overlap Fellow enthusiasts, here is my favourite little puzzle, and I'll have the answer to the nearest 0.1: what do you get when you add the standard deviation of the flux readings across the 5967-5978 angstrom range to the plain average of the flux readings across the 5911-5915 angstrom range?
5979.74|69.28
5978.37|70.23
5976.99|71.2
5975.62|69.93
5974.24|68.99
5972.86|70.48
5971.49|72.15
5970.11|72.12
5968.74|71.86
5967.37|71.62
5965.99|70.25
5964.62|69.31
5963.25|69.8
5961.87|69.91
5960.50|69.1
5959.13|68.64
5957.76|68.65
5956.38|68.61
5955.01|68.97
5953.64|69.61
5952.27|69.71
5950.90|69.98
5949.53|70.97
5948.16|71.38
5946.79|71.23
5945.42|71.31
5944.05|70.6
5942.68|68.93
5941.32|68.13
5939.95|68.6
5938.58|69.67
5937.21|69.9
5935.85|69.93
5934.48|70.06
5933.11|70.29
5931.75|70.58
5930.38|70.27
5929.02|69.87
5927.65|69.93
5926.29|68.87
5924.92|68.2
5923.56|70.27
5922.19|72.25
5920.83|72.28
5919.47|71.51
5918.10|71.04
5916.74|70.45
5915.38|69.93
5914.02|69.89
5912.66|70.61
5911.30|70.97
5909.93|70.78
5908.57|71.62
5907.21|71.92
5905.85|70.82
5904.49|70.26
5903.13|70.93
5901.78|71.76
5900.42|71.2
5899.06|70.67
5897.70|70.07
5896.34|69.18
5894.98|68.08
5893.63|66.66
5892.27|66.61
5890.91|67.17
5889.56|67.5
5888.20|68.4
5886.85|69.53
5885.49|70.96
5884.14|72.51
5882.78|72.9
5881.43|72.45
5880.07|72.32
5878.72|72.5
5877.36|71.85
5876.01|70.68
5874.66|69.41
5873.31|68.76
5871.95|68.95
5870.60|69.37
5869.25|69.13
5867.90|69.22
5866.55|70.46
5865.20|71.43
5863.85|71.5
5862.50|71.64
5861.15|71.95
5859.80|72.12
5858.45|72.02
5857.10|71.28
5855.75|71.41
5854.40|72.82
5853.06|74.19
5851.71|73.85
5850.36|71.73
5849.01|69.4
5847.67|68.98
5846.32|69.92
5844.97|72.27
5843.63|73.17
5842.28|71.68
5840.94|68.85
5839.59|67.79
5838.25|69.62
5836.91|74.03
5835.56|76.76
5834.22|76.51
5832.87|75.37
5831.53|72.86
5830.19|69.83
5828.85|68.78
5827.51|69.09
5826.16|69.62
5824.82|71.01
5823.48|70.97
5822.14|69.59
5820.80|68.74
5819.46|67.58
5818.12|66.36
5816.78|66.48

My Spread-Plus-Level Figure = 71.6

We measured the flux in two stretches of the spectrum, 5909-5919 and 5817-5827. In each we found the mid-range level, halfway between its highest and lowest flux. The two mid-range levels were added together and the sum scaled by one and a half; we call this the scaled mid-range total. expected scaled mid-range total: 209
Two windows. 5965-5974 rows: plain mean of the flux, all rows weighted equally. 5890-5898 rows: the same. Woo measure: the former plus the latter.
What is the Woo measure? 139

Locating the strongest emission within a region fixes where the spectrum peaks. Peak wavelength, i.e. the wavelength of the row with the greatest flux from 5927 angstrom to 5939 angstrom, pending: 5931.75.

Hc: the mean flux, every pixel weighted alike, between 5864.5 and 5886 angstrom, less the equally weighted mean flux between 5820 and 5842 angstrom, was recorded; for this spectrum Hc -0.4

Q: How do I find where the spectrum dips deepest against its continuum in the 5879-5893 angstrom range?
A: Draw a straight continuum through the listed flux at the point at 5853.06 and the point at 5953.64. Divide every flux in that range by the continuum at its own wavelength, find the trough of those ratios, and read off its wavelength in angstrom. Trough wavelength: 5892.27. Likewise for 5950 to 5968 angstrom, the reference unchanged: 5956.38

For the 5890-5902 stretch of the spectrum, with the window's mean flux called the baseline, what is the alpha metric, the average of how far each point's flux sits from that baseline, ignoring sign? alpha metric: 1.7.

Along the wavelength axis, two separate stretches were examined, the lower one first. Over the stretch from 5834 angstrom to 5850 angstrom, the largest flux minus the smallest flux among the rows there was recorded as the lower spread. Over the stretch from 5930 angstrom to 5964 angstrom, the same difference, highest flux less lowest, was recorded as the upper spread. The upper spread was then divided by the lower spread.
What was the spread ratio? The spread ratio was 0.36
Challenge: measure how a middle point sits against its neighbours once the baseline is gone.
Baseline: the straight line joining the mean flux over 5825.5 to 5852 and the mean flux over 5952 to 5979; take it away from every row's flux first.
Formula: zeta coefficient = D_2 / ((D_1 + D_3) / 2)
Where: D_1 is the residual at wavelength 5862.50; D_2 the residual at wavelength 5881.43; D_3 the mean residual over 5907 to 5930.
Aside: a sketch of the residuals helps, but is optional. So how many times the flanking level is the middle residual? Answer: 7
